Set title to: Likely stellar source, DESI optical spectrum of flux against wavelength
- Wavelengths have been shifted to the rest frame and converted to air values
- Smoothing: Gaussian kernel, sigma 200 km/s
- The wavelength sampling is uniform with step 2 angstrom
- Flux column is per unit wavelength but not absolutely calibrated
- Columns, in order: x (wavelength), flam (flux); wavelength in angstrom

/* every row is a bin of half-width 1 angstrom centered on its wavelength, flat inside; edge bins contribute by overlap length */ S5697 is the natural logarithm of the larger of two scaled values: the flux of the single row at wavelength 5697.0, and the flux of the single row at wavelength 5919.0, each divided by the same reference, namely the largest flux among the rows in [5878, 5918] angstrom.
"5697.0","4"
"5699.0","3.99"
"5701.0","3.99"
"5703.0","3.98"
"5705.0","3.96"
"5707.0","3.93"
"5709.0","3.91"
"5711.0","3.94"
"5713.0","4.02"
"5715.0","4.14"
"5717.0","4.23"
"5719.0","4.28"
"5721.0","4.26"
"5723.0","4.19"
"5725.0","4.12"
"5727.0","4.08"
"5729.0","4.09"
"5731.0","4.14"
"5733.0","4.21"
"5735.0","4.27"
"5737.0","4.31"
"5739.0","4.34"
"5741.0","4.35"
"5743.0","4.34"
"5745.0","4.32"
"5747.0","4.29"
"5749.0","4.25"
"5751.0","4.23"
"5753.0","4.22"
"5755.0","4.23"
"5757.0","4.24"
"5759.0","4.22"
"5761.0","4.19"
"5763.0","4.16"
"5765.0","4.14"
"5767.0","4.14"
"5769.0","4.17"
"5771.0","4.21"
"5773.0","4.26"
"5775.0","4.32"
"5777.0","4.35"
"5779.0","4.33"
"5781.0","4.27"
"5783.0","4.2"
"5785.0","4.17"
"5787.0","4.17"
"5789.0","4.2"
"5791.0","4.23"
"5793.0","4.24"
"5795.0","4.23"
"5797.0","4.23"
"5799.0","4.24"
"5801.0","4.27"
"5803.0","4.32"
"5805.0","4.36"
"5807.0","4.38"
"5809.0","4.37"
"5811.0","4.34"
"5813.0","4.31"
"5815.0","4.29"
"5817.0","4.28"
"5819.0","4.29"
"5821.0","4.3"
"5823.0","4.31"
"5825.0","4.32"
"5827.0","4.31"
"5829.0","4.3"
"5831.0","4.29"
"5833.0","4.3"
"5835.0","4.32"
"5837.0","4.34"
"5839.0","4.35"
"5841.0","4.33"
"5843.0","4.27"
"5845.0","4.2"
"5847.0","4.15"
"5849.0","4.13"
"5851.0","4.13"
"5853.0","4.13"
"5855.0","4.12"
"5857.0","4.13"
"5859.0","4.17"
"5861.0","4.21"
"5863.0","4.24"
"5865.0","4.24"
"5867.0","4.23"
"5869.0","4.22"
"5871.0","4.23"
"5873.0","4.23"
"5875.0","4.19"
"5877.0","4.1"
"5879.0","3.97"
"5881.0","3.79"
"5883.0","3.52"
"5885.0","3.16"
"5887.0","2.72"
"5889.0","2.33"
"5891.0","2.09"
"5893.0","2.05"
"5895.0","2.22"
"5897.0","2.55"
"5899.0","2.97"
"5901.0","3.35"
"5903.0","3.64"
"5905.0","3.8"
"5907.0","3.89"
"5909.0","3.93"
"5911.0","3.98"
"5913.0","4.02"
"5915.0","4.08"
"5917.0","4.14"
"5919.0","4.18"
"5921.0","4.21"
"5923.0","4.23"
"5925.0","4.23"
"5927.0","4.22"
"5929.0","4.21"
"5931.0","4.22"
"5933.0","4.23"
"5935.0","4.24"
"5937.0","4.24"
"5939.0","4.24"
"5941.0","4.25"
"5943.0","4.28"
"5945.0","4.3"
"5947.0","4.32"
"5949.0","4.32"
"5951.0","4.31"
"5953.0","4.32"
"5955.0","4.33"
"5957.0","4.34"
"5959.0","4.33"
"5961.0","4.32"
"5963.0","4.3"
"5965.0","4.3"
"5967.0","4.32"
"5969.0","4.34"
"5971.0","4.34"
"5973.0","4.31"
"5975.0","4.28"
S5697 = 0.01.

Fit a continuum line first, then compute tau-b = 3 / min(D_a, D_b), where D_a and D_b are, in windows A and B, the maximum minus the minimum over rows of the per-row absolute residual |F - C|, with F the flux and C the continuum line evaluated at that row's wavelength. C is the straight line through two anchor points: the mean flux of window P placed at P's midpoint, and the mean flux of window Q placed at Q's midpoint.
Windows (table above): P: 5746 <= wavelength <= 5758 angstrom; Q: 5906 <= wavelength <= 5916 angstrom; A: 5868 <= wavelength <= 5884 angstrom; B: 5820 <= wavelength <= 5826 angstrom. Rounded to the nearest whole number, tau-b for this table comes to 113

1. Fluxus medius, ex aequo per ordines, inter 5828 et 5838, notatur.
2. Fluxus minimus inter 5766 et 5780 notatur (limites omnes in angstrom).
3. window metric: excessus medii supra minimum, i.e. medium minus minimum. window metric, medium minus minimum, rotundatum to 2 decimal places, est 0.17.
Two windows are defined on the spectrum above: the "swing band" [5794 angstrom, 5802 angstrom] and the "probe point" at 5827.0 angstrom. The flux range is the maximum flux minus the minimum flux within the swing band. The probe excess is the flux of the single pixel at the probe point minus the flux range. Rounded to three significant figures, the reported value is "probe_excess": 4.27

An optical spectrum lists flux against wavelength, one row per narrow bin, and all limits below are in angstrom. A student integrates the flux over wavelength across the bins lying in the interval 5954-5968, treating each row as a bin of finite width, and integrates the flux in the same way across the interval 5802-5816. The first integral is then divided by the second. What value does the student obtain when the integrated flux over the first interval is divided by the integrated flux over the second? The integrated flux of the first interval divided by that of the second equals 1.00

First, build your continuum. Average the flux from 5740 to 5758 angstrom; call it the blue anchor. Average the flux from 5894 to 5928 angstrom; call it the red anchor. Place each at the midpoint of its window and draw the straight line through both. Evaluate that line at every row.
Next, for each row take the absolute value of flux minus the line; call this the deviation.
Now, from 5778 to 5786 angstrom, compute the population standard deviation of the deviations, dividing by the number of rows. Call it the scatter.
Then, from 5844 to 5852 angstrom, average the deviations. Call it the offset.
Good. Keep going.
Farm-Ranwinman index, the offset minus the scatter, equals 0.15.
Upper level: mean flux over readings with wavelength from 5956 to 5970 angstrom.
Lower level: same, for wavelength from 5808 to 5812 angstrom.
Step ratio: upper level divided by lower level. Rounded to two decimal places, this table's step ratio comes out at 0.99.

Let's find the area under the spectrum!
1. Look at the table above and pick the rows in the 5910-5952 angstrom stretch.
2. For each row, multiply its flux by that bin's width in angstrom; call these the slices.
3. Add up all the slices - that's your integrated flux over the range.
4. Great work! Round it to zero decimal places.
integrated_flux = 177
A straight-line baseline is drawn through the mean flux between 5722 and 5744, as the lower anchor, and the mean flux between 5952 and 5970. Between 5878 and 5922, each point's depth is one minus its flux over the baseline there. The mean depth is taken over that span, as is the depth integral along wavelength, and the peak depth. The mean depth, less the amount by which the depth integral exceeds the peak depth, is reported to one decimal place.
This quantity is -8.5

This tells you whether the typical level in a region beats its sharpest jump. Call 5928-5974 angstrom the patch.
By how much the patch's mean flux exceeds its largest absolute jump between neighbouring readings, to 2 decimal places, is 4.26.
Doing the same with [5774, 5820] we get 4.21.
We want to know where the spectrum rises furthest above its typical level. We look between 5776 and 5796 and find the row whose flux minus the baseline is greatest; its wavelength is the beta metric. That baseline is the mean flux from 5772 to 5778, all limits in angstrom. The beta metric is 5777.0 angstrom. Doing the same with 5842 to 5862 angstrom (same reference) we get 5843.0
